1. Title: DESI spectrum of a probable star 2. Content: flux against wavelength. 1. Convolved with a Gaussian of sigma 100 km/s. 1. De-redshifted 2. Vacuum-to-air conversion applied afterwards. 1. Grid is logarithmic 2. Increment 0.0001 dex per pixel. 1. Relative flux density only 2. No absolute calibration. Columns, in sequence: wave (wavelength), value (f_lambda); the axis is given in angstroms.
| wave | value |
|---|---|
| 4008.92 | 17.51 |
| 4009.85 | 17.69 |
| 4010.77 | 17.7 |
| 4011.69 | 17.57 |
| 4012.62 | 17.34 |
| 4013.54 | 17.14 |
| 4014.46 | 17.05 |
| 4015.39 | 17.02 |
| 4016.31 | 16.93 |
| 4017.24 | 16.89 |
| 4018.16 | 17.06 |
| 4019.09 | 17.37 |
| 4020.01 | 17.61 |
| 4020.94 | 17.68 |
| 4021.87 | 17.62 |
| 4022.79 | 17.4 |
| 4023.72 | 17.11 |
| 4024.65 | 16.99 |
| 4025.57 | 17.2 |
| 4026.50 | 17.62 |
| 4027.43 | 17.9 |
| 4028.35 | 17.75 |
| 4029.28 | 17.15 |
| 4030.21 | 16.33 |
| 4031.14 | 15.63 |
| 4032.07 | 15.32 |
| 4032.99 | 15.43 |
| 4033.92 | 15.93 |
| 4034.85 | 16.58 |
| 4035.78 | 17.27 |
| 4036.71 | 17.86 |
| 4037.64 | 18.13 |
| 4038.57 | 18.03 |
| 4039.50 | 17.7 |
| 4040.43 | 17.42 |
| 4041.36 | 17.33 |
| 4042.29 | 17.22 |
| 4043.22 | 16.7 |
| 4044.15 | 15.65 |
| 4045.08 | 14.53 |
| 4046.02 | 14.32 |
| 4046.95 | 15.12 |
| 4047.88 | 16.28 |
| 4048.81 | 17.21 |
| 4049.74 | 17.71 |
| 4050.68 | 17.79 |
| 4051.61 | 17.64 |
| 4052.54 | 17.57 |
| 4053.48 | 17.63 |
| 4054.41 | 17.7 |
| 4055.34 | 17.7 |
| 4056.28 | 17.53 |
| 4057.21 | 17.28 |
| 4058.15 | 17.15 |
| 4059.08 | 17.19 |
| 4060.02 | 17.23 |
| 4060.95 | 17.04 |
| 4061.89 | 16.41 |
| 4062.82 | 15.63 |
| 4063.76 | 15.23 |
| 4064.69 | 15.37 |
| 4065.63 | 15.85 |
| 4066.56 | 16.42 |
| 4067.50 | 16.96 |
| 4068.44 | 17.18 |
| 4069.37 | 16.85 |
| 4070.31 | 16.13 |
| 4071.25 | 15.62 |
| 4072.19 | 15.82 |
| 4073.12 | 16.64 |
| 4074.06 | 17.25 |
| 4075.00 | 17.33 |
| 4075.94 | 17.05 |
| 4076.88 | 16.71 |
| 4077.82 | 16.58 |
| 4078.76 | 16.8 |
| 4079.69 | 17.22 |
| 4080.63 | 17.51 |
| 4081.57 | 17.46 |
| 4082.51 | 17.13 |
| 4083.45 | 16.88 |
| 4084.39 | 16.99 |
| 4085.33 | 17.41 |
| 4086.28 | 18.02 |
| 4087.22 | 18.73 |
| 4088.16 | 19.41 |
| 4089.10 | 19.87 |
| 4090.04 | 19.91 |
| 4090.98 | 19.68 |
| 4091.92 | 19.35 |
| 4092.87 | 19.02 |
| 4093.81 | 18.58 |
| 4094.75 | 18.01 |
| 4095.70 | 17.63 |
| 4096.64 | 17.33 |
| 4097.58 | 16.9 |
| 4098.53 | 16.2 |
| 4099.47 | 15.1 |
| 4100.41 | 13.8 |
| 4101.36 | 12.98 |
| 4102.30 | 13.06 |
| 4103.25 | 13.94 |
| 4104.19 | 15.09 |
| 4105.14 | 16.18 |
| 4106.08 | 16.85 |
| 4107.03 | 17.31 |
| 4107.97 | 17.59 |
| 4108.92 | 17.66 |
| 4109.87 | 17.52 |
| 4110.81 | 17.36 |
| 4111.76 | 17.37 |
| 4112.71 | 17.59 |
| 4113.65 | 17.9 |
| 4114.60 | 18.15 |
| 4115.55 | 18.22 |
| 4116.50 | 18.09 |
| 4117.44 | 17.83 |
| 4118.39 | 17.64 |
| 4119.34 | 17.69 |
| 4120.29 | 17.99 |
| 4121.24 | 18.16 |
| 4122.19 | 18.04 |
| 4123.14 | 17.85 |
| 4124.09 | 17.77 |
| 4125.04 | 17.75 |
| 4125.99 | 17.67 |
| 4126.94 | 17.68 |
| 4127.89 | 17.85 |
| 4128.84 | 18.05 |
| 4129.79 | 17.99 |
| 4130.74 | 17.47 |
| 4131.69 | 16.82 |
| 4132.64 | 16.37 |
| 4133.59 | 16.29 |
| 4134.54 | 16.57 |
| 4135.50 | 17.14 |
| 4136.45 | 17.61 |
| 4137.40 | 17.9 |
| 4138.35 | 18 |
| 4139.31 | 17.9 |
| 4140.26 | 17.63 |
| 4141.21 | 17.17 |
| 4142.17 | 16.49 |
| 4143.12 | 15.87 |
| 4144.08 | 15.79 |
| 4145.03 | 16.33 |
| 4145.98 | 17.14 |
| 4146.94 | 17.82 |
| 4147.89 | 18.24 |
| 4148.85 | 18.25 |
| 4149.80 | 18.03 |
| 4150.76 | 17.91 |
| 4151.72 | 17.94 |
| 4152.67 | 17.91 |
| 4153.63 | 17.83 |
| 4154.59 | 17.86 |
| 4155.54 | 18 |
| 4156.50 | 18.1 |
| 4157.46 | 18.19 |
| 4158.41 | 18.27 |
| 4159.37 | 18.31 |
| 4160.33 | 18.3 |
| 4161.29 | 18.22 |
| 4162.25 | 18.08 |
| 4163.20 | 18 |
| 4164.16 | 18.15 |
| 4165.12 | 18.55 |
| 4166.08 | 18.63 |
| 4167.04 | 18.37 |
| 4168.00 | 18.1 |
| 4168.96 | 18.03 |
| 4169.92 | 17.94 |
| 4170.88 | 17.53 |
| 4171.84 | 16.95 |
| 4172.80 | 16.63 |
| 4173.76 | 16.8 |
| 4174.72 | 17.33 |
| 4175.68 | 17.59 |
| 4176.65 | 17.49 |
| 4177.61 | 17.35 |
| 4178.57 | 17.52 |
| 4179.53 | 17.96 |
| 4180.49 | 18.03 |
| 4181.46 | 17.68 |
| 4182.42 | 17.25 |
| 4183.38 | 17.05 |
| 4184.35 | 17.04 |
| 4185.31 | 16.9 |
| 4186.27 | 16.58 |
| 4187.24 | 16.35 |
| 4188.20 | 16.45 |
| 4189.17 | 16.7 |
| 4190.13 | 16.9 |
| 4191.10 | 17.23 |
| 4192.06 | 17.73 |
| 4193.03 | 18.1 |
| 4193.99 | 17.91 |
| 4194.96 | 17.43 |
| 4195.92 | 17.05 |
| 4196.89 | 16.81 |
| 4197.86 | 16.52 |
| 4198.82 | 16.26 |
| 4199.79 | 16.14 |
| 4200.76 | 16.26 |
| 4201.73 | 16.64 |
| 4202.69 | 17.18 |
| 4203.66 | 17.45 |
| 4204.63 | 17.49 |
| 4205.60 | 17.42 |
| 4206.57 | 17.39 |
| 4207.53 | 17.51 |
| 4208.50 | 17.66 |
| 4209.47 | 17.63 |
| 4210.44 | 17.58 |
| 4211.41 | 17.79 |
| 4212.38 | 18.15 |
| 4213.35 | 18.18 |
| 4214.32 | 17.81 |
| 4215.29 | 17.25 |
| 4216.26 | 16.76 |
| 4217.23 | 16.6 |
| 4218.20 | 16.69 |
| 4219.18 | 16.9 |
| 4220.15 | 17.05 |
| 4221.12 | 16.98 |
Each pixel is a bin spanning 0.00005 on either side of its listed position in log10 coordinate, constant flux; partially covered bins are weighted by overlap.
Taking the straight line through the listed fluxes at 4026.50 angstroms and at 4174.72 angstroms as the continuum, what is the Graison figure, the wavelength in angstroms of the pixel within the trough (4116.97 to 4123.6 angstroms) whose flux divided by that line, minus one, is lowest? 4118.39 angstroms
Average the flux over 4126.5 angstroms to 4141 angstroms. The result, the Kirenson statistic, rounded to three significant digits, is 17.4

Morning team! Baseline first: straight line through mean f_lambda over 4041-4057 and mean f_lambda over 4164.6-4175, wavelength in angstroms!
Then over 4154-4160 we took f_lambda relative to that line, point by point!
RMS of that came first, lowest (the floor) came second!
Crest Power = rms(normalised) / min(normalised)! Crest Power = 1.01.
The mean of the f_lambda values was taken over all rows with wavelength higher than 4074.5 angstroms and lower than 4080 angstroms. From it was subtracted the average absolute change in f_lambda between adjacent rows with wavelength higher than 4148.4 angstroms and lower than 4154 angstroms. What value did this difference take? 16.9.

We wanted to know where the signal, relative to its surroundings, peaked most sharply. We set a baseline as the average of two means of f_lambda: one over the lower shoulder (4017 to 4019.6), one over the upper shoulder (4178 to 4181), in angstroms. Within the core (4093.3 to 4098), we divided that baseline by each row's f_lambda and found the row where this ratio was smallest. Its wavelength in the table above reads 4093.81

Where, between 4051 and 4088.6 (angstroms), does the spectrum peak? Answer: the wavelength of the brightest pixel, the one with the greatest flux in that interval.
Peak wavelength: 4088.16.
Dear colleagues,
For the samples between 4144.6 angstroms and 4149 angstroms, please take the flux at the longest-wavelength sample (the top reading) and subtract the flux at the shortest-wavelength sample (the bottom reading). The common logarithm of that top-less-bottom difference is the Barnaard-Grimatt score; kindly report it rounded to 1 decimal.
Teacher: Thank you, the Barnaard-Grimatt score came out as 0.3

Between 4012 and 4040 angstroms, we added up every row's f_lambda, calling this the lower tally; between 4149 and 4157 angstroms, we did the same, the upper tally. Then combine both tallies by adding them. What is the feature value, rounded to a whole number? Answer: 657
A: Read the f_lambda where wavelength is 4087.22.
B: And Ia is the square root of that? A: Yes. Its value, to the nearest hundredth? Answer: 4.33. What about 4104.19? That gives 3.88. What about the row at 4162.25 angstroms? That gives 4.25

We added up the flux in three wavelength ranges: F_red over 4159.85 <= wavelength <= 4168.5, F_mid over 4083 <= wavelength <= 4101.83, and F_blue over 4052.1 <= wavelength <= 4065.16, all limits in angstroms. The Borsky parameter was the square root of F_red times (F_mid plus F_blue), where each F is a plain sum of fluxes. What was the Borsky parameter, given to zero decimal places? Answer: 311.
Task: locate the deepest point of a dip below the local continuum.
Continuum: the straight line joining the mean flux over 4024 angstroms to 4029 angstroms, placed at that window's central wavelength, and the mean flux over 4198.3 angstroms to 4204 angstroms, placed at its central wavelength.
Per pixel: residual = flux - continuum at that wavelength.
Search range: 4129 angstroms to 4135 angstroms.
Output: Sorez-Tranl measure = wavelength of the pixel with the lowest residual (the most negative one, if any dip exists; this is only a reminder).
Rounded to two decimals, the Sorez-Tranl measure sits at 4133.59 angstroms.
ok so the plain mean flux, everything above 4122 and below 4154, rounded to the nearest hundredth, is 17.44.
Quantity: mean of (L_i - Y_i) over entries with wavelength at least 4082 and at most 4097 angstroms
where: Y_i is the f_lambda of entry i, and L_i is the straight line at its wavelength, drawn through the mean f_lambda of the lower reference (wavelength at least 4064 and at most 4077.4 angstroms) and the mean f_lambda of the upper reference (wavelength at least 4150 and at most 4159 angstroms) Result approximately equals -1.5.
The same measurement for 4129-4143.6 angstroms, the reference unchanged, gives 0.5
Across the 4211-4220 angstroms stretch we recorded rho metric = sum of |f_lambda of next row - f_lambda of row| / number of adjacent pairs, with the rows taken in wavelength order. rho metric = 0.28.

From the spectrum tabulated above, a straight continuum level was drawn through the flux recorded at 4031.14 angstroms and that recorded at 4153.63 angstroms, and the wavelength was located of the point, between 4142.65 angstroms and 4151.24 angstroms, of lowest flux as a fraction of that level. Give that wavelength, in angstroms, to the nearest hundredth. 4144.08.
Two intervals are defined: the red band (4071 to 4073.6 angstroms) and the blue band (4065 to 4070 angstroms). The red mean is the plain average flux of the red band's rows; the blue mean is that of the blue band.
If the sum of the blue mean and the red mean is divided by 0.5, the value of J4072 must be 65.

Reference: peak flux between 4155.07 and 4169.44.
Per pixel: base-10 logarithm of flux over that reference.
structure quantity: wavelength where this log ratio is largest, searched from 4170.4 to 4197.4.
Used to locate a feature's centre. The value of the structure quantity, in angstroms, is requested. 4193.03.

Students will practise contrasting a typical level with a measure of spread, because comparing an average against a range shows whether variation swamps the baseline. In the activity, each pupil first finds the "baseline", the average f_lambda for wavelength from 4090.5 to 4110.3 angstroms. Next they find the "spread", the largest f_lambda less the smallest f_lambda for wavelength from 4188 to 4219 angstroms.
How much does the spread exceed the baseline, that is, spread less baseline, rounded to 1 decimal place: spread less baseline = -14.6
